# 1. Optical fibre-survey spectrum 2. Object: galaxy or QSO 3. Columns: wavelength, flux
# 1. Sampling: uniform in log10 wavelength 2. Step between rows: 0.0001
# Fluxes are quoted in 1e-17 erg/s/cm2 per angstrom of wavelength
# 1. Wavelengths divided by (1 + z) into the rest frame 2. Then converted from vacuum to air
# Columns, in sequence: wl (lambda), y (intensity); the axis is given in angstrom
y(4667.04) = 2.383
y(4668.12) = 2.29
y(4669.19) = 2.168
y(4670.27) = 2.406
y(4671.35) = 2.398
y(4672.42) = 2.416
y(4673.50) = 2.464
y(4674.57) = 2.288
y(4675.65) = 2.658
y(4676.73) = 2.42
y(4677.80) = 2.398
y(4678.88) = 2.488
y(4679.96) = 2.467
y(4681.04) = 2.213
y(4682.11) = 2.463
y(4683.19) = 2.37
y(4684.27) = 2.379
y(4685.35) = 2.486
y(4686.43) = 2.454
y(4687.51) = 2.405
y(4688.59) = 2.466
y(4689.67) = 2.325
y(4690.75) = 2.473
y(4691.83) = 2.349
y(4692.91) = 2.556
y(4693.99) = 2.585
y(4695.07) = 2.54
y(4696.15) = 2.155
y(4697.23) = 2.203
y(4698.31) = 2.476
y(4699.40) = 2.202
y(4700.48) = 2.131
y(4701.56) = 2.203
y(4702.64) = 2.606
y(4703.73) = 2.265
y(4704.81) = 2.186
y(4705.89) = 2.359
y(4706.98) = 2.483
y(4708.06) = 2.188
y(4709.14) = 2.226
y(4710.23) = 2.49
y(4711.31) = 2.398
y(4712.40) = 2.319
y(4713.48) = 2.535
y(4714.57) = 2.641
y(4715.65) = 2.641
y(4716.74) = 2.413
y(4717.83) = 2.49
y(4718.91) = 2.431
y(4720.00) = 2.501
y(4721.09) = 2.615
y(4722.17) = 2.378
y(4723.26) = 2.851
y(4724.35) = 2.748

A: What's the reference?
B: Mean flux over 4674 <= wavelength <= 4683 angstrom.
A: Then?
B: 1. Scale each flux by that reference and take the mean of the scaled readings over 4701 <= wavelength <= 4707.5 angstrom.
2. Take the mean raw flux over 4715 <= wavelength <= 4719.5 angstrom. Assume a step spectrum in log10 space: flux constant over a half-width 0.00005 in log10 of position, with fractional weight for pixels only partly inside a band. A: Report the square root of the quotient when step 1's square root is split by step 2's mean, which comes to 0.628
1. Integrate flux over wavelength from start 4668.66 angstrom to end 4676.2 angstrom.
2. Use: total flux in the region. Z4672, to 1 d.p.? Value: 18.1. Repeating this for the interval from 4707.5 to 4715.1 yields 18.2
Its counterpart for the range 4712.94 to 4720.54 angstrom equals 19.2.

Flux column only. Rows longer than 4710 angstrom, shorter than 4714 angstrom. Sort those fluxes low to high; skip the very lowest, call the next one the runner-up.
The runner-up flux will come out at 2.398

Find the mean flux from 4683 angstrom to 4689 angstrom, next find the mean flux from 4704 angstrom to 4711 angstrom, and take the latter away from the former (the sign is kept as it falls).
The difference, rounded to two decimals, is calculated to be 0.10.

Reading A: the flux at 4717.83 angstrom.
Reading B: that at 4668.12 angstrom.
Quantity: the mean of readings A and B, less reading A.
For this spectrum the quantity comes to -0.100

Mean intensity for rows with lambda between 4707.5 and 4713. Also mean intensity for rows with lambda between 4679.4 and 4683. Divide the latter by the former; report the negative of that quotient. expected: -1.02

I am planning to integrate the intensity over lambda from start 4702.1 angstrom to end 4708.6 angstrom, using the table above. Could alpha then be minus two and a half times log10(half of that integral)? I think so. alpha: -2.21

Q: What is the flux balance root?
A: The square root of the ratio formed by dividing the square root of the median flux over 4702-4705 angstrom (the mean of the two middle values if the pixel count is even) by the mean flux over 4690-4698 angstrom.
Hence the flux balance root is 0.790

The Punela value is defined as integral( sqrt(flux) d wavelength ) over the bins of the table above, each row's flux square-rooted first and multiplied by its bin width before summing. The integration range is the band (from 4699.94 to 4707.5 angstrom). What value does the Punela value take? 11.5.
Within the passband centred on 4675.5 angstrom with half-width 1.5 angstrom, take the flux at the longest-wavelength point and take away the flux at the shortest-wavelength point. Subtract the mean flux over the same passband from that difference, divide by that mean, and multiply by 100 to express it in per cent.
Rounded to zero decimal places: -95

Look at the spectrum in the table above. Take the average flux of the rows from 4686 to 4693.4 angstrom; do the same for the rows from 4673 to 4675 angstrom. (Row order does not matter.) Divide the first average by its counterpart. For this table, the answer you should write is 1.02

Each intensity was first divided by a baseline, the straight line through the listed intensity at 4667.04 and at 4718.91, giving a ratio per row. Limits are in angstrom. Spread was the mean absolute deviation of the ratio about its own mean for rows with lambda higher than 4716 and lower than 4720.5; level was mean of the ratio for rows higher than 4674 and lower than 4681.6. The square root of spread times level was 0.123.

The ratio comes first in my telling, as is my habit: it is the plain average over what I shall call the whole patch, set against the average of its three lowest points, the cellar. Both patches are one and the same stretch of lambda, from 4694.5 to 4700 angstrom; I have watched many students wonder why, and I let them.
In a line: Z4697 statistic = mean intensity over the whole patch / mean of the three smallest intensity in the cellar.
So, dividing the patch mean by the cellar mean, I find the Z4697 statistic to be 1.06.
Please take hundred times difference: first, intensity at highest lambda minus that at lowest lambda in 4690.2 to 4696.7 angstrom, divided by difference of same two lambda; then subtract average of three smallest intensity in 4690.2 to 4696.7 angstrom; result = -238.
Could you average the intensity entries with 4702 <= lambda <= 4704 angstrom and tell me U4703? 2.44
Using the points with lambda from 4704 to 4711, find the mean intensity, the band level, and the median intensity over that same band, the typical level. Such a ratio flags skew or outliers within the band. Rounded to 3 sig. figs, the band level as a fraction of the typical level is 1.01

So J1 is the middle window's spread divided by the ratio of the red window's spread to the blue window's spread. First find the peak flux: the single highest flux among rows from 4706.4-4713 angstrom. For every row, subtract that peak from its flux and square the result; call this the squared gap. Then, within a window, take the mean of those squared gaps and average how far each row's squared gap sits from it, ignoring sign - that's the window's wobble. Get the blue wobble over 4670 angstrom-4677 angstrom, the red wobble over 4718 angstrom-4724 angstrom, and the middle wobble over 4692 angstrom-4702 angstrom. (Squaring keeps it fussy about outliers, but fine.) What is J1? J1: 0.014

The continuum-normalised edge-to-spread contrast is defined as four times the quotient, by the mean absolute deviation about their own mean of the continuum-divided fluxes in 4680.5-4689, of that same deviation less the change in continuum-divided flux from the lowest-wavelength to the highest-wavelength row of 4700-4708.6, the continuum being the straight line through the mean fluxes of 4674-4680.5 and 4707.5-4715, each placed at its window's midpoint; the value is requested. 0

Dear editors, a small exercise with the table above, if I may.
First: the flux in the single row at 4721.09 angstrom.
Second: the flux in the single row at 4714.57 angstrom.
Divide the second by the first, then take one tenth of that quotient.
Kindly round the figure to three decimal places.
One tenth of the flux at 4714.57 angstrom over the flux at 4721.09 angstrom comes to 0.101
